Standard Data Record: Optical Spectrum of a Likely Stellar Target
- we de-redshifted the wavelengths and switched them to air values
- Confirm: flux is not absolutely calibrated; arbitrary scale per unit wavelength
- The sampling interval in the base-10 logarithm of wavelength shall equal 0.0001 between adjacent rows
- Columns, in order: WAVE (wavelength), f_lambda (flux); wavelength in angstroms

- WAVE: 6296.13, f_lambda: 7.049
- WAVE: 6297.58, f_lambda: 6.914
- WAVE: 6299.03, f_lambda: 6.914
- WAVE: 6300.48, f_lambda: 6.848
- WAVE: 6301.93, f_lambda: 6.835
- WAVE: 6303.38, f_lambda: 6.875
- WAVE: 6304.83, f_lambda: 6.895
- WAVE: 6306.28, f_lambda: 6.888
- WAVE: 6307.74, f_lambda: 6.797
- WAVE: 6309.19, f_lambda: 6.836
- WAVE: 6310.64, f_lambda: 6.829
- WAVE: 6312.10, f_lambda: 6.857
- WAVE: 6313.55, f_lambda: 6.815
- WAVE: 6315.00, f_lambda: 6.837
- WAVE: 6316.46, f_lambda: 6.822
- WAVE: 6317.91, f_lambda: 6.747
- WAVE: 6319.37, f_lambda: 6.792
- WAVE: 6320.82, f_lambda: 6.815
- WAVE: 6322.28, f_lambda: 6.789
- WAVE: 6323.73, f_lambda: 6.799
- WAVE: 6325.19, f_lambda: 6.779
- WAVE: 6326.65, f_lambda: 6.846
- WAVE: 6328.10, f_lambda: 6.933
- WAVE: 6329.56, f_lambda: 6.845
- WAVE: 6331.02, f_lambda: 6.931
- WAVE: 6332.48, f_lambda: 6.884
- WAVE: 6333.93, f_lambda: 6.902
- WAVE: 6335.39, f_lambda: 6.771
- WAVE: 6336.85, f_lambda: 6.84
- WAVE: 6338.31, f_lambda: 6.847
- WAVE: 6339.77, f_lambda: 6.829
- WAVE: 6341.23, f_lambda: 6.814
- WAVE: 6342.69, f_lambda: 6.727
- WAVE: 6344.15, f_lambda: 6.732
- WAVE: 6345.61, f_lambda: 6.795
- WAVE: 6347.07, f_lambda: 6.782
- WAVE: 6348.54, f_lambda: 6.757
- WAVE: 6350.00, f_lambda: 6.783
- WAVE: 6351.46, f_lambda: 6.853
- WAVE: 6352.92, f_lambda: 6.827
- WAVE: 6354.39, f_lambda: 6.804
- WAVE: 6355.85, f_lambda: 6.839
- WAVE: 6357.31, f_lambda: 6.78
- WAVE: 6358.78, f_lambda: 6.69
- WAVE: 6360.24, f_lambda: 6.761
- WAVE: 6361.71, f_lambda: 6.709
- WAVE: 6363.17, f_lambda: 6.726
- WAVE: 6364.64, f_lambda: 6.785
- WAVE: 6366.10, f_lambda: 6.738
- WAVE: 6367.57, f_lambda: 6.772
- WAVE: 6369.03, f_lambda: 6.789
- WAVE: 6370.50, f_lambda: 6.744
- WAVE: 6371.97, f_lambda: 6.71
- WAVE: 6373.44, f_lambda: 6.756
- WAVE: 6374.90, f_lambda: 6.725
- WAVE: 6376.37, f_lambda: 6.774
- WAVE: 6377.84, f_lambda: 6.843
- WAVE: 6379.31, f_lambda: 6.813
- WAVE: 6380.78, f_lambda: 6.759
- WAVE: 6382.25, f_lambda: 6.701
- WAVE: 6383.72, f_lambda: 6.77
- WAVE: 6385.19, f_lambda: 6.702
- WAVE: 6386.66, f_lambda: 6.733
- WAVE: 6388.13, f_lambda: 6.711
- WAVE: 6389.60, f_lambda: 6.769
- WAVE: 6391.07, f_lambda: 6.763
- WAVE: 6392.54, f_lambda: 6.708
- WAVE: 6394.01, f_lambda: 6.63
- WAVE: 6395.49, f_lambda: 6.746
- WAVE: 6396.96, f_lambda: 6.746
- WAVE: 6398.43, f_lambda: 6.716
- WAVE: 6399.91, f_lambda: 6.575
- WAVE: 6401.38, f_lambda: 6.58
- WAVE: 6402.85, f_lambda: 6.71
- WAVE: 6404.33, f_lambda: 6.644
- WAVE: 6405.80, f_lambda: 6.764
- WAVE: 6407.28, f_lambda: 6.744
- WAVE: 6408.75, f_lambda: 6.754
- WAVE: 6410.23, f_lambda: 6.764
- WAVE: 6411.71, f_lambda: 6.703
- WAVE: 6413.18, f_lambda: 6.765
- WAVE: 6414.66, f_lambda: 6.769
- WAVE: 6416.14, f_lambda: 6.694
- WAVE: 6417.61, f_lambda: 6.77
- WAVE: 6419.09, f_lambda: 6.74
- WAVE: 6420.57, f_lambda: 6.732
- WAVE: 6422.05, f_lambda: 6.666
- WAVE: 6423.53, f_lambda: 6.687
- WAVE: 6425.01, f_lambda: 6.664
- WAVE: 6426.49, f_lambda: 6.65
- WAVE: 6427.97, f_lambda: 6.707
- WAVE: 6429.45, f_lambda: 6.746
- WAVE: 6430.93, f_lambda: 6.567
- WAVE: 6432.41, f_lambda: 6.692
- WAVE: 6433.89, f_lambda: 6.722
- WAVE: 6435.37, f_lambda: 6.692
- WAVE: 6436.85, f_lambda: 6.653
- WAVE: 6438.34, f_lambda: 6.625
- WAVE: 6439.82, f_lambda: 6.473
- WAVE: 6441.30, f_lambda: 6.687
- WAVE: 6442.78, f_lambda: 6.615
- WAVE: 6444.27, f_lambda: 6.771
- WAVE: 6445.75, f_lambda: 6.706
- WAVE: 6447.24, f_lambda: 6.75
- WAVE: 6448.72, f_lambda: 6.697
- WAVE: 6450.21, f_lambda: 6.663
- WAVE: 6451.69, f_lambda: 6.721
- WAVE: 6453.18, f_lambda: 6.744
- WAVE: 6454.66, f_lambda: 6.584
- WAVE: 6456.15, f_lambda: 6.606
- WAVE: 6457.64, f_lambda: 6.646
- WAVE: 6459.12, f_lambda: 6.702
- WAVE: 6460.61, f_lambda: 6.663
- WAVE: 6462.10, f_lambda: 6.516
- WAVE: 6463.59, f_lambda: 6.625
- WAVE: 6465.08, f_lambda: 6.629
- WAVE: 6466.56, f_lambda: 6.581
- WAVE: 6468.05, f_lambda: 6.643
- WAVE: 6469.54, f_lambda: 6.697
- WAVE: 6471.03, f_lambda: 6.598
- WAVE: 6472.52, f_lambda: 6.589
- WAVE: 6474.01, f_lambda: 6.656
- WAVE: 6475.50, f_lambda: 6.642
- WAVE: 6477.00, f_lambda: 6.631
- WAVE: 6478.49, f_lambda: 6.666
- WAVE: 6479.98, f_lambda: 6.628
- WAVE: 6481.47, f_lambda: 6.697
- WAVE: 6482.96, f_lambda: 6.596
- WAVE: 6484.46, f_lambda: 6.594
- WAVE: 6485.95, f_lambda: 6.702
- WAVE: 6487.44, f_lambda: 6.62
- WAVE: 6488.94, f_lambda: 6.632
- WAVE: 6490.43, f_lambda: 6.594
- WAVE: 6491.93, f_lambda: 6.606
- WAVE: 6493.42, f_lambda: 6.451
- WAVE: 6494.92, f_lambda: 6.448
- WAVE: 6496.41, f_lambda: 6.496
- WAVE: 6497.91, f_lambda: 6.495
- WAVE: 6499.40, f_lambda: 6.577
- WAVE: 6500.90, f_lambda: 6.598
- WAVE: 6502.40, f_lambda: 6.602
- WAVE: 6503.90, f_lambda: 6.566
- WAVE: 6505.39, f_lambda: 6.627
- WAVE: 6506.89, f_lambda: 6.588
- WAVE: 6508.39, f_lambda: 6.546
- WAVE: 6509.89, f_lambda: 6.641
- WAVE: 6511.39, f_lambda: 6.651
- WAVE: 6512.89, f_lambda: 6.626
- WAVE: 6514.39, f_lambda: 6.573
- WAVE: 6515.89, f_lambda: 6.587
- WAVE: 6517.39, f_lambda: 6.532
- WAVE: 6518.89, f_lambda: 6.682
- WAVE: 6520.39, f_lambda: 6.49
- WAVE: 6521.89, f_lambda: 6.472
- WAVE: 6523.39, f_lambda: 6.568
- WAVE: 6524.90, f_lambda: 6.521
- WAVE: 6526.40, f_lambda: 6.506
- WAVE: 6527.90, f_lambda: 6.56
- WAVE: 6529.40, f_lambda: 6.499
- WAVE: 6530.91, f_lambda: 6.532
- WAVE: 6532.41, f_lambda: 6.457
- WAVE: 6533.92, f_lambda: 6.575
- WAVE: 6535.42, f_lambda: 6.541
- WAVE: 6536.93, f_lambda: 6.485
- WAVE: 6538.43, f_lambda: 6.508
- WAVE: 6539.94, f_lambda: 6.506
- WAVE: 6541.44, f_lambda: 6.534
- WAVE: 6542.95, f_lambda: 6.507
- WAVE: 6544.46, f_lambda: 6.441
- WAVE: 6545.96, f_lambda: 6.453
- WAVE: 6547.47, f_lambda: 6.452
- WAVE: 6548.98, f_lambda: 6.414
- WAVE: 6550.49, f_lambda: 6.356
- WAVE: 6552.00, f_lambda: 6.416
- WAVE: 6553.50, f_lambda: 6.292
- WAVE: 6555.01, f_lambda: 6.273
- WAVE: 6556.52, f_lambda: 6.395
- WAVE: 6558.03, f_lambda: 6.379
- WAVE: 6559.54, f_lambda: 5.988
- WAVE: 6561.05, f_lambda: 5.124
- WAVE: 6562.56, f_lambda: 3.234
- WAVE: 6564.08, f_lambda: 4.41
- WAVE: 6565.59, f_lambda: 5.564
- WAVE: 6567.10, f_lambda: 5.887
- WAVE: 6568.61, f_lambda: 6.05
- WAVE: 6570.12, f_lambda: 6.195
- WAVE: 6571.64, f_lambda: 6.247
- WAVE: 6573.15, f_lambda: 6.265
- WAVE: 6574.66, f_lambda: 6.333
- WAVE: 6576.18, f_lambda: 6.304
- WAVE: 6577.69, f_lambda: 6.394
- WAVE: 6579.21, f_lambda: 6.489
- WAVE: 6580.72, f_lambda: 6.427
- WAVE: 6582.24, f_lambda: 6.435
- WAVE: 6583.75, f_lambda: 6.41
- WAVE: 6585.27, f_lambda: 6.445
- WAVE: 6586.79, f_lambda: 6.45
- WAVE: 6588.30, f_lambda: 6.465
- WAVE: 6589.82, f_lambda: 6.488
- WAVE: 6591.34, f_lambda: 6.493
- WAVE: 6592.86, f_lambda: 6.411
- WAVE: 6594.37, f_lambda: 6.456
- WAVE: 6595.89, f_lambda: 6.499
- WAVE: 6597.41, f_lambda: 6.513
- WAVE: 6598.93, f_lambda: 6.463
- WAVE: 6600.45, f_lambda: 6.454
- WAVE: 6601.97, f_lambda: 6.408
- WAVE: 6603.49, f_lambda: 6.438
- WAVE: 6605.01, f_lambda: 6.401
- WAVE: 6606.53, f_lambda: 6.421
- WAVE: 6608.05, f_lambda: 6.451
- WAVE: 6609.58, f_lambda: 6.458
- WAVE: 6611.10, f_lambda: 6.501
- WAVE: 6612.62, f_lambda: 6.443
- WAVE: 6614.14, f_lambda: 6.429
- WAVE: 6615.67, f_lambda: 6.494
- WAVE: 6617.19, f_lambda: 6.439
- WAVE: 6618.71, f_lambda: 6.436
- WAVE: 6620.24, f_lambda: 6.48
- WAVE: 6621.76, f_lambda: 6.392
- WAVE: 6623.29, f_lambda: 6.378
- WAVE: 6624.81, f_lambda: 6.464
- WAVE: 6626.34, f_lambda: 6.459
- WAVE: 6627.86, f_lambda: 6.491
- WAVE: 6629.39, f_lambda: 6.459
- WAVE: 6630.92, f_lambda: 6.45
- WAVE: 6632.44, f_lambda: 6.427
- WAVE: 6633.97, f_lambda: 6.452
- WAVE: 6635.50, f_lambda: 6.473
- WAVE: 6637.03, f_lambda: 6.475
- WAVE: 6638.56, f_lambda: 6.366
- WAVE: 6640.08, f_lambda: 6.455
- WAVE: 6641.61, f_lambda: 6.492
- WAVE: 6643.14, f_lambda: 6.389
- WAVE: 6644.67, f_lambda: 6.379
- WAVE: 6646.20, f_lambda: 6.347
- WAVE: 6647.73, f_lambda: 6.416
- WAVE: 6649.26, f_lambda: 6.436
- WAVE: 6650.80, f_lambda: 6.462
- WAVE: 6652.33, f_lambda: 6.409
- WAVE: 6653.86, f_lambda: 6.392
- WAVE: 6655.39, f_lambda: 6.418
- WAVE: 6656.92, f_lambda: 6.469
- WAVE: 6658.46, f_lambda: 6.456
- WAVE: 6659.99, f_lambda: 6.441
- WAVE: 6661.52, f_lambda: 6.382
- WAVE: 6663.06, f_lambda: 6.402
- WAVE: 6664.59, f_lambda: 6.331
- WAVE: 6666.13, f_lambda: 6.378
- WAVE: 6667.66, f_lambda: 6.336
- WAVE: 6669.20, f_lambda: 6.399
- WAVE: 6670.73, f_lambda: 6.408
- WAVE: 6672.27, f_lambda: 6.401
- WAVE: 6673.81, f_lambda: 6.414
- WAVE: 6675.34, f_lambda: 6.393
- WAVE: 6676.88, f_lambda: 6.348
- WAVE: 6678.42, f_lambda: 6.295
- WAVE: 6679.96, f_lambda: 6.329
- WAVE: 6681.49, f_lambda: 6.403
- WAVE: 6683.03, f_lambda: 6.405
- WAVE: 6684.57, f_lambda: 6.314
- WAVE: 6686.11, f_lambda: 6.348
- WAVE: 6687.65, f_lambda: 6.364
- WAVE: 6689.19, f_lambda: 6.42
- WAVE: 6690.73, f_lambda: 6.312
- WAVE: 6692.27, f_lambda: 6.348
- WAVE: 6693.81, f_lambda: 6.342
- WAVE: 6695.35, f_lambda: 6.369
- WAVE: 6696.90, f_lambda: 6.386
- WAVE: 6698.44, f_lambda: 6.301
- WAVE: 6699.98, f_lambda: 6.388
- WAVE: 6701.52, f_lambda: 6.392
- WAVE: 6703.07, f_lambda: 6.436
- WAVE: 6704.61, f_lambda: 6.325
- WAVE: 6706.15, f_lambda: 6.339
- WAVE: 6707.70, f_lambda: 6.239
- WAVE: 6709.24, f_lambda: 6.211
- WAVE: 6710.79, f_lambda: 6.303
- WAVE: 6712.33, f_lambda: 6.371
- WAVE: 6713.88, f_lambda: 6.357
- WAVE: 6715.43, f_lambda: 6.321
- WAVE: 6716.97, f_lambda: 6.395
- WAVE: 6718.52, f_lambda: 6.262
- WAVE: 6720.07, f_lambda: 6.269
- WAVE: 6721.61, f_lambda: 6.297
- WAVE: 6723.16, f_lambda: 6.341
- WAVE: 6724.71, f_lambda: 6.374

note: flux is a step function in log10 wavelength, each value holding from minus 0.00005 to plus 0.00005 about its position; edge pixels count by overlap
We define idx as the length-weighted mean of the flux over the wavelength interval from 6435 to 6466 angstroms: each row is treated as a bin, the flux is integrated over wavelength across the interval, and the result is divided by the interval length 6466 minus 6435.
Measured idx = 6.7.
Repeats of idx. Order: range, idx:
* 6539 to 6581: 6.1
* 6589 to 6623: 6.5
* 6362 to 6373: 6.8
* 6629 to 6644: 6.4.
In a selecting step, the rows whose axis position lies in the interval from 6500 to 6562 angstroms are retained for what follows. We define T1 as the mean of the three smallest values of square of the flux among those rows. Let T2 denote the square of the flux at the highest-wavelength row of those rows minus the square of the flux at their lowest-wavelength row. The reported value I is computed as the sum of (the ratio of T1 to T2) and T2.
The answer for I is -19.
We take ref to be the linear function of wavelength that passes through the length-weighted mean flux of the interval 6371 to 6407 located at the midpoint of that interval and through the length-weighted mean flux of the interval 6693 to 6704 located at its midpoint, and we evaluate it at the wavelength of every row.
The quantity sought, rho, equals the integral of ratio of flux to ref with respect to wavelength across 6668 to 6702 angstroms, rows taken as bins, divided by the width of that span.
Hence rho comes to 1.00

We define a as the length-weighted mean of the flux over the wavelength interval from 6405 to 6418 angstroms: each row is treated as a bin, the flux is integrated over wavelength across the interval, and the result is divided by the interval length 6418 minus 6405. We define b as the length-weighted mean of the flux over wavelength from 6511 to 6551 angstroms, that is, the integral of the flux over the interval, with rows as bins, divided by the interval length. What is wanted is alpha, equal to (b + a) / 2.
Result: 6.63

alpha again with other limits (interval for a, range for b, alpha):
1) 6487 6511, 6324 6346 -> 6.70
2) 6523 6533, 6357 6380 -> 6.64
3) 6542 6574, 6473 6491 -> 6.31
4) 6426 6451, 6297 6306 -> 6.78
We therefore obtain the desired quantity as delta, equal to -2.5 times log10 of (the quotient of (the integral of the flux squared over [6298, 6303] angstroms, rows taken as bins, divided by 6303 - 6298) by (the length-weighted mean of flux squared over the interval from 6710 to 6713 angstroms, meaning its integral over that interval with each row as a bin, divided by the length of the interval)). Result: -0.18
